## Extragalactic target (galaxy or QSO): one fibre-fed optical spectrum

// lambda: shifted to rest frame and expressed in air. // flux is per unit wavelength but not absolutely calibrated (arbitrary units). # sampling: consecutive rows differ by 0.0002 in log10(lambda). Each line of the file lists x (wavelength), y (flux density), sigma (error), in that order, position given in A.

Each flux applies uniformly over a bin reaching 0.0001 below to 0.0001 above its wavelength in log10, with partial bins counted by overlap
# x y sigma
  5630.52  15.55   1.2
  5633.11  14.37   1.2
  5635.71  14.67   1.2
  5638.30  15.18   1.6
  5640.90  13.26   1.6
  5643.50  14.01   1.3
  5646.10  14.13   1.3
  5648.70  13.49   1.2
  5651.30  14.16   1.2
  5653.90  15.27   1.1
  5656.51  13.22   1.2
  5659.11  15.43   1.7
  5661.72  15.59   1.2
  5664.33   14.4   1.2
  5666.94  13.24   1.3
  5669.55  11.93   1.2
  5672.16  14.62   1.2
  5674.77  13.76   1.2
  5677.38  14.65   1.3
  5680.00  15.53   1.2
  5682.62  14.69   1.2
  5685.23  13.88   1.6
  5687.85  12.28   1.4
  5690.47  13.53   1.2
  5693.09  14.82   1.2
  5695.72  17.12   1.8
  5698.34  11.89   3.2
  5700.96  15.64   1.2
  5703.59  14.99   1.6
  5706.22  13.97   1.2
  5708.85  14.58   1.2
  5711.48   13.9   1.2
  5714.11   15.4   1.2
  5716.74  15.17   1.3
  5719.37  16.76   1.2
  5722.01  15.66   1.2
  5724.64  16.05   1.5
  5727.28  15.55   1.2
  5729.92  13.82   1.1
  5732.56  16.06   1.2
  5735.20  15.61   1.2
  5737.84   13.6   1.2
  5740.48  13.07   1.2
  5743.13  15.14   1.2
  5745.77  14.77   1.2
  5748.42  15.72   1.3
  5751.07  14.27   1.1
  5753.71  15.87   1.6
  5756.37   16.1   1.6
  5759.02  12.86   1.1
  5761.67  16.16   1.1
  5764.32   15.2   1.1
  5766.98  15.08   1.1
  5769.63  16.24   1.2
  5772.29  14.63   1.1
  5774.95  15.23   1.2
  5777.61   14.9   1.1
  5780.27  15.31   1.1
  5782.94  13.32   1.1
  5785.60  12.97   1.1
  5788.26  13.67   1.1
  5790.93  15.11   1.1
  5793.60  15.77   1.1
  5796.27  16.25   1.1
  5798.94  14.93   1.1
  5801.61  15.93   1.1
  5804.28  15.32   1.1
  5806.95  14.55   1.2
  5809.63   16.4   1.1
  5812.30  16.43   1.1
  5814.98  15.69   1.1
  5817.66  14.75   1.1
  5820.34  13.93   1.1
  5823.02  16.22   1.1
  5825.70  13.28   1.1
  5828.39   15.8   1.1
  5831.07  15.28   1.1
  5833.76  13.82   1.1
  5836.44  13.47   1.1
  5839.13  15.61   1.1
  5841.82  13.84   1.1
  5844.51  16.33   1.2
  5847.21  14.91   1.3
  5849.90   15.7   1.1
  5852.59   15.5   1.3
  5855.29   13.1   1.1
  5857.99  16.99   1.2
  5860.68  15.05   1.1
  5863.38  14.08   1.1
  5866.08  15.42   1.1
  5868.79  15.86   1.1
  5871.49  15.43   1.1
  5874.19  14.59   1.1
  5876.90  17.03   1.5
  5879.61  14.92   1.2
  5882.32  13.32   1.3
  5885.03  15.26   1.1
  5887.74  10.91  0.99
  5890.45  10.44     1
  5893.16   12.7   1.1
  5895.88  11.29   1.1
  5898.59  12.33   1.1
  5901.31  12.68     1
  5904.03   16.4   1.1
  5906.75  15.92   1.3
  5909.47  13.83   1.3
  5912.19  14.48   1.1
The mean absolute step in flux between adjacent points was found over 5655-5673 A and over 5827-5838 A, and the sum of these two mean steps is 2.2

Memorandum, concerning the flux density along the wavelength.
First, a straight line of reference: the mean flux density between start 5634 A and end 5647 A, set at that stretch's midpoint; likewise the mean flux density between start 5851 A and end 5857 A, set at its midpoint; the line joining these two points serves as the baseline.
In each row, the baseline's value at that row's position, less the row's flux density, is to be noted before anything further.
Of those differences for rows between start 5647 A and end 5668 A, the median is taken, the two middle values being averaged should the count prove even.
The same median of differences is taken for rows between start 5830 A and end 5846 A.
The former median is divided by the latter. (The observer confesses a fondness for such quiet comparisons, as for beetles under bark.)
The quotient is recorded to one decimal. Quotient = 0.1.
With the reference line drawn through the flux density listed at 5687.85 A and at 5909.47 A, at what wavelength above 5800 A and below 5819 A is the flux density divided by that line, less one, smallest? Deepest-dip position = 5806.95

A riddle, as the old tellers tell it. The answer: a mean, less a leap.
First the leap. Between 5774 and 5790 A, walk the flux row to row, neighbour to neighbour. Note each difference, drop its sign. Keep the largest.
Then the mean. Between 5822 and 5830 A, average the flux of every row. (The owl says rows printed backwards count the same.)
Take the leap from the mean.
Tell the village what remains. 13.1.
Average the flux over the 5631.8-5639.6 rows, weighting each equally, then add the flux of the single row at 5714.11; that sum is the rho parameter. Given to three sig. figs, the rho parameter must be 30.1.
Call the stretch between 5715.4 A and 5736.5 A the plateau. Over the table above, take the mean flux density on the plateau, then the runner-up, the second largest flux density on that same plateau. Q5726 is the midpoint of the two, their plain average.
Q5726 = 15.8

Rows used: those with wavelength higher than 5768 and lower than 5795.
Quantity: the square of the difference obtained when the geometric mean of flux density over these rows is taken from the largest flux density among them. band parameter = 2.4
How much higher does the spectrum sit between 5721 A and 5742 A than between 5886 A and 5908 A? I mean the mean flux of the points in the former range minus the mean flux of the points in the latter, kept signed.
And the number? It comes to 2.1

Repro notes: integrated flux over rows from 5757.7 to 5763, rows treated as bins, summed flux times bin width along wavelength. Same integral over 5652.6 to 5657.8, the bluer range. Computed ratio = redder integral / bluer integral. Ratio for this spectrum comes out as 1.04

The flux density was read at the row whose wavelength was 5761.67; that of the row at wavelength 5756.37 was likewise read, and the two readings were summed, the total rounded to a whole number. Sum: 32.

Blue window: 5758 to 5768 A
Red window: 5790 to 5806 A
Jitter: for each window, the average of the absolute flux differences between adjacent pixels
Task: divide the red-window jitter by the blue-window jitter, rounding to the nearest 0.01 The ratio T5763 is 0.56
